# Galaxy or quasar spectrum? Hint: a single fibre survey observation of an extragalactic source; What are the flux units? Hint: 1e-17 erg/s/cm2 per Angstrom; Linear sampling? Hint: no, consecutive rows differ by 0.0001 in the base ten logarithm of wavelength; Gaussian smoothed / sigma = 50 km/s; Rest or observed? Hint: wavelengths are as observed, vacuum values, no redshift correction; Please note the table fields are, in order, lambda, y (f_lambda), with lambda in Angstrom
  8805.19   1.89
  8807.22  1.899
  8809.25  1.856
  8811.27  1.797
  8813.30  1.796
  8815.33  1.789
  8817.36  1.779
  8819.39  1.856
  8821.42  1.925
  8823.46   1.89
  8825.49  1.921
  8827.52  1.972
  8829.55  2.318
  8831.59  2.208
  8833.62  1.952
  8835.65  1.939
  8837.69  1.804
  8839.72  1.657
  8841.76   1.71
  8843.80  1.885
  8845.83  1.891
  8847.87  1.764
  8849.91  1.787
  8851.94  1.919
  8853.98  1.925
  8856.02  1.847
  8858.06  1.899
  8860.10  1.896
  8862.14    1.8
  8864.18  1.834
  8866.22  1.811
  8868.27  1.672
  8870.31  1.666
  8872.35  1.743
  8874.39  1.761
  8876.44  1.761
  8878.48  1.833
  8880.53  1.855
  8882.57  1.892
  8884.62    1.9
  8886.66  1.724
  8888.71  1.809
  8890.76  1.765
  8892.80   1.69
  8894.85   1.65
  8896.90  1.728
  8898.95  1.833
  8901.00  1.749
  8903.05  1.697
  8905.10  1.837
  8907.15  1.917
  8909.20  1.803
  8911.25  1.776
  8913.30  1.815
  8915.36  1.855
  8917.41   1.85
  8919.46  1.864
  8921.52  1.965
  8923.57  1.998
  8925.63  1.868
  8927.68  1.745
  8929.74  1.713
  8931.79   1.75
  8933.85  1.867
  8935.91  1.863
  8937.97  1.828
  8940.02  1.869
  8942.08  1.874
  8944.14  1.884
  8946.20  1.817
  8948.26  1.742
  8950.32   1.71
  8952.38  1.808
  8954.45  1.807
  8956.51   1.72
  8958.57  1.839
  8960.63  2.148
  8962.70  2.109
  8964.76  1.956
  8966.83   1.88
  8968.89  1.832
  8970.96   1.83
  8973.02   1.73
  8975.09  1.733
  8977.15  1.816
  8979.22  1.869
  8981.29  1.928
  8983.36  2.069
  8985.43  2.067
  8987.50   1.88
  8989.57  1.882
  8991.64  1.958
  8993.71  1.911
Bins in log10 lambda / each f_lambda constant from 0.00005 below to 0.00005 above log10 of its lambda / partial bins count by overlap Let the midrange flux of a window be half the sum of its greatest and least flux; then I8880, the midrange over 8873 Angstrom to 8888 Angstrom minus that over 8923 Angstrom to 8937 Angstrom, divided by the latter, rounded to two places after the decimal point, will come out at -0.02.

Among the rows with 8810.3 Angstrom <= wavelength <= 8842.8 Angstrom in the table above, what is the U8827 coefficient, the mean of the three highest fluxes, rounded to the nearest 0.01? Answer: 2.17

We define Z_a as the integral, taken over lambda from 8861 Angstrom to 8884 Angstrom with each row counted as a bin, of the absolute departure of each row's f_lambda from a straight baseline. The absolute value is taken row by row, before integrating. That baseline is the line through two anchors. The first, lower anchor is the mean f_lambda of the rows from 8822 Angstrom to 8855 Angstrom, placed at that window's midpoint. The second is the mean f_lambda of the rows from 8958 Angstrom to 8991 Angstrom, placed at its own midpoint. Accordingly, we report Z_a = 2.8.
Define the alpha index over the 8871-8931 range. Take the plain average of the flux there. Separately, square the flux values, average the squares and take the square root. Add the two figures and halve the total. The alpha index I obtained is 1.81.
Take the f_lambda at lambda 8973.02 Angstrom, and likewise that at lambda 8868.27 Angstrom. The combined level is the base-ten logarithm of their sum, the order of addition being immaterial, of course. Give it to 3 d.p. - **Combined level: 0.532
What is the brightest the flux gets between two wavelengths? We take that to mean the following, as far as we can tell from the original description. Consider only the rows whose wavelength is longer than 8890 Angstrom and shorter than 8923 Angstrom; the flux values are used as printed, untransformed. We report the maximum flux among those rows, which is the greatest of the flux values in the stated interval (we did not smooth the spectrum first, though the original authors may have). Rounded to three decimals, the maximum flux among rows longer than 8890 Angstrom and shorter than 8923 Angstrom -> 1.965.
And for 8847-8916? 1.925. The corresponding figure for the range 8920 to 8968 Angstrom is 2.148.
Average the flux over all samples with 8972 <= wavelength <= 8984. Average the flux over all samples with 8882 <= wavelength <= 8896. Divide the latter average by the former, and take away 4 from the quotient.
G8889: -3.04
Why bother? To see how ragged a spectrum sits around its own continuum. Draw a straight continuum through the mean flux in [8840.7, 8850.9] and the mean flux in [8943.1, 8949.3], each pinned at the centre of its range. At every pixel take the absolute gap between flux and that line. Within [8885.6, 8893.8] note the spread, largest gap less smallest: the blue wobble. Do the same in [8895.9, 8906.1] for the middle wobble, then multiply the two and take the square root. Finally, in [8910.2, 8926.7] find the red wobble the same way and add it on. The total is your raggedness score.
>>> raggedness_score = 0.29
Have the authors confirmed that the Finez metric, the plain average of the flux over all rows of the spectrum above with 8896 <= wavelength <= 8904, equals 1.75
